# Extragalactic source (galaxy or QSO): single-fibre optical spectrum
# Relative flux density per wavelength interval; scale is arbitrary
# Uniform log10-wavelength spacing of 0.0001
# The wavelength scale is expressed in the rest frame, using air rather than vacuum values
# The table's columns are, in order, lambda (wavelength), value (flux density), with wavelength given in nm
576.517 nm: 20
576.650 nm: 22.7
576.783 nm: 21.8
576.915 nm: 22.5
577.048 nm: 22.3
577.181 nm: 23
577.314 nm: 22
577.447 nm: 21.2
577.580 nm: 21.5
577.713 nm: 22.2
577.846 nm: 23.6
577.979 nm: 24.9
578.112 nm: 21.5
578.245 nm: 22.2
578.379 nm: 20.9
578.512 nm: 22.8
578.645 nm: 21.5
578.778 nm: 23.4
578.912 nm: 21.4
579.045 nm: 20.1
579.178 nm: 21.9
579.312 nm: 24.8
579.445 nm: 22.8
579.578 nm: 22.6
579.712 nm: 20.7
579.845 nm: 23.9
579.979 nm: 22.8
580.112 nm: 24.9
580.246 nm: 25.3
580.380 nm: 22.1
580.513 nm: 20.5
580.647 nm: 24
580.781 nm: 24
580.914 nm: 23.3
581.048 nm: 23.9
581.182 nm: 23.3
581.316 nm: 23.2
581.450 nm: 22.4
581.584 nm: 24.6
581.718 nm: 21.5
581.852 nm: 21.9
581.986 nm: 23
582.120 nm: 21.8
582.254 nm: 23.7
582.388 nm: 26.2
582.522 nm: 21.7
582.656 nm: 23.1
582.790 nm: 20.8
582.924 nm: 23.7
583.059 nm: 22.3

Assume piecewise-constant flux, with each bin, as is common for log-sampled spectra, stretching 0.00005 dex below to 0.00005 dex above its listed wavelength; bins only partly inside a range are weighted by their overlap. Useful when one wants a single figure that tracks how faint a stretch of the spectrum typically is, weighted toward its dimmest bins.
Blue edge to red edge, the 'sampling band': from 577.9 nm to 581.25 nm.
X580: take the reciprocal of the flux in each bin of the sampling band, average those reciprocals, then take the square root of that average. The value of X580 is 0.210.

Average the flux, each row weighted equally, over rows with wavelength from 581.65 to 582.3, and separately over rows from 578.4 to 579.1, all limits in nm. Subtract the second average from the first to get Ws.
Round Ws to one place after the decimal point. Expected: 0.5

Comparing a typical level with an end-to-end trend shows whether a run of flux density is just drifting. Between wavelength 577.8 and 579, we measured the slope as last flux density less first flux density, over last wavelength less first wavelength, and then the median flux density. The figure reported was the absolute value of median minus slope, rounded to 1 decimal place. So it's 24.3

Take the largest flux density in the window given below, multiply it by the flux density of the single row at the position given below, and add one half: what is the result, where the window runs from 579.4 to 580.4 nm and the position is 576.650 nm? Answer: 575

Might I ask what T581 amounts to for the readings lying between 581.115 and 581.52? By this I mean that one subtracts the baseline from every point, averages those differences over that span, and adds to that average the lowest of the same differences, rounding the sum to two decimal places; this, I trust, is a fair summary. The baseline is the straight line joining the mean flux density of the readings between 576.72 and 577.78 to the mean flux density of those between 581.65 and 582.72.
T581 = -0.10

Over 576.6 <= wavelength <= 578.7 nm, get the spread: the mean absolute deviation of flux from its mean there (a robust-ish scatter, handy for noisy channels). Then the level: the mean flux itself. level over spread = 31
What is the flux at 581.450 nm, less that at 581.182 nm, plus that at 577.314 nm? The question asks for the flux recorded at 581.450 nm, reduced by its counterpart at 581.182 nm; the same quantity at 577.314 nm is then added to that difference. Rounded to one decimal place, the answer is 21.1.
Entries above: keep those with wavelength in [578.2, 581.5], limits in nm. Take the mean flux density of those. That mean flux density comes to 22.7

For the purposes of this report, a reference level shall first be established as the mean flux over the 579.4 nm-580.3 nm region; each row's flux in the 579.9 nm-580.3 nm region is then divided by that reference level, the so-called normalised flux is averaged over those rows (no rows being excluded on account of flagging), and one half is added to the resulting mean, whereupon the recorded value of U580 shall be 1.54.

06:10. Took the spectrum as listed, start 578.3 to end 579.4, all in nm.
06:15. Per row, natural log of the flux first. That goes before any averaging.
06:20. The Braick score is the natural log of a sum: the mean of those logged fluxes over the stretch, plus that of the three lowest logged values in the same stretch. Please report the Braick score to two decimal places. 1.81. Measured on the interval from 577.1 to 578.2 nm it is 1.82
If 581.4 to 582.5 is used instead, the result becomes 1.83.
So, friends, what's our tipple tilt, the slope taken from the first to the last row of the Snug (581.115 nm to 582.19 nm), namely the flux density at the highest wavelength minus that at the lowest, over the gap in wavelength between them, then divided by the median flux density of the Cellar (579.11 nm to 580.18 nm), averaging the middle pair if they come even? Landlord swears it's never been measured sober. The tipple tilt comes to -0.07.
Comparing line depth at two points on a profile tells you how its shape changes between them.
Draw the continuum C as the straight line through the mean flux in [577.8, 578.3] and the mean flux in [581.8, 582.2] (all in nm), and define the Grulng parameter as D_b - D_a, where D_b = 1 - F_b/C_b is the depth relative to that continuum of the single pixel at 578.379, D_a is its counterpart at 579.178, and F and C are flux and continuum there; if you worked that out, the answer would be 0.050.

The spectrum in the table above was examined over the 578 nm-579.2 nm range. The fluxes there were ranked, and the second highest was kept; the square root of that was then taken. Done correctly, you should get 4.77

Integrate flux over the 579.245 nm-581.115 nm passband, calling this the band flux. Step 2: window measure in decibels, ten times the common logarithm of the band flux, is 16.4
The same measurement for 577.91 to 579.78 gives 16.2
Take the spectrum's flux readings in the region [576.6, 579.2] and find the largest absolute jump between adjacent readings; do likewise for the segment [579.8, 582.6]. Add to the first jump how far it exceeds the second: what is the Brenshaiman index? 2.3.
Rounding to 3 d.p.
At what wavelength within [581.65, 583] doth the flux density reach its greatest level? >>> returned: 582.388 nm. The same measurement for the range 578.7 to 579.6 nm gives 579.312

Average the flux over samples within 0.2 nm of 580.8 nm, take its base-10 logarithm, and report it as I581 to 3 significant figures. 1.38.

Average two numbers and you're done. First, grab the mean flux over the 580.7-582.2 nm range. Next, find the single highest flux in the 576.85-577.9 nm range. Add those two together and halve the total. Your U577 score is 23.3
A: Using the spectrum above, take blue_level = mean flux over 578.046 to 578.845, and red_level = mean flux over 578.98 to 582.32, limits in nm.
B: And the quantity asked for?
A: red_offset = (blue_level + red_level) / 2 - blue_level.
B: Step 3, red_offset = 0.44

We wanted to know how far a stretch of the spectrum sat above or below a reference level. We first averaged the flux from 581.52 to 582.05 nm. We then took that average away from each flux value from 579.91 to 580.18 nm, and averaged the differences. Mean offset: 1.1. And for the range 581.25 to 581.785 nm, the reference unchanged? 0.2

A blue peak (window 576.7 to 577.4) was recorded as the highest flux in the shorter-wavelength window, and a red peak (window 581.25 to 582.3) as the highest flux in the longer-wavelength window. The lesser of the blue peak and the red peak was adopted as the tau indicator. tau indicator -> 23.0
